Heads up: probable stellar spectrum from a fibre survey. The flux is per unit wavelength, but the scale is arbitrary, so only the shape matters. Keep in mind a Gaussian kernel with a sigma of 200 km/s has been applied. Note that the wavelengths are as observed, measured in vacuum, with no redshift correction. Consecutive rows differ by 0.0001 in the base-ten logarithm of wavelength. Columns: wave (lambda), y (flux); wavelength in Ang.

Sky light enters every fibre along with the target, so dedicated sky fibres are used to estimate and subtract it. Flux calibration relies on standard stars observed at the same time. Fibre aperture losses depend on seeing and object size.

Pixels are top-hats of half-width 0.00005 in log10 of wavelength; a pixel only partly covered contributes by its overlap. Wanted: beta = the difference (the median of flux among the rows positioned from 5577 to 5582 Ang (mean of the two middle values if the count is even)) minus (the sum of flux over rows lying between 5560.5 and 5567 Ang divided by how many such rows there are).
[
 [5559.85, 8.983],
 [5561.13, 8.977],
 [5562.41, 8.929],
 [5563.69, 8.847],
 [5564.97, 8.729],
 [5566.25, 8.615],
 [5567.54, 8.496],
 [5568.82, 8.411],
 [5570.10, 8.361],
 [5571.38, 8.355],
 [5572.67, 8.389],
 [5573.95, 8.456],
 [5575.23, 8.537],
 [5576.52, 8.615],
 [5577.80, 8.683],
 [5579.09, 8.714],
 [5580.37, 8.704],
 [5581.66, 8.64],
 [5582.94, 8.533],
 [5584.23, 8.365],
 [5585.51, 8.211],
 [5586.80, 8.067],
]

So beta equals -0.1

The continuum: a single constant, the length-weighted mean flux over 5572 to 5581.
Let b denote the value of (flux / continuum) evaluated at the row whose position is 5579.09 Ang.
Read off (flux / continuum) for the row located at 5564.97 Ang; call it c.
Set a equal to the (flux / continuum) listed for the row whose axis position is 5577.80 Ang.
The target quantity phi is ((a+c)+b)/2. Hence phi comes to 1.522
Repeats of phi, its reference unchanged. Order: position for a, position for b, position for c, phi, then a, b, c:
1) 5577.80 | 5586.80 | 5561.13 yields 1.499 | 1.01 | 0.94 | 1.05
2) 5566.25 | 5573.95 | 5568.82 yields 1.485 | 1.00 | 0.99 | 0.98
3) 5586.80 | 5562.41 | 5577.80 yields 1.496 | 0.94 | 1.04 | 1.01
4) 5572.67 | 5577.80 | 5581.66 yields 1.498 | 0.98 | 1.01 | 1.01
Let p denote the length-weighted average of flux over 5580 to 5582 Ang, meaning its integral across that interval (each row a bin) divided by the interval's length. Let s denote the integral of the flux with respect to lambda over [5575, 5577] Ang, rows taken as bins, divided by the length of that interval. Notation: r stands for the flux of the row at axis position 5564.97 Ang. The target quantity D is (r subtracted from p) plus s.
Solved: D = 8.5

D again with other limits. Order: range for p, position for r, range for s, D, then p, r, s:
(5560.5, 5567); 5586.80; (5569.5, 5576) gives 9.2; 8.81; 8.067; 8.42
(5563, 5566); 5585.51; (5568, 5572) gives 9.0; 8.78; 8.211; 8.40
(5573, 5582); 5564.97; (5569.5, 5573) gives 8.2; 8.61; 8.729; 8.36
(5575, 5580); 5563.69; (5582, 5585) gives 8.3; 8.64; 8.847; 8.48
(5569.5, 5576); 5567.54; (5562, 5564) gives 8.8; 8.42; 8.496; 8.89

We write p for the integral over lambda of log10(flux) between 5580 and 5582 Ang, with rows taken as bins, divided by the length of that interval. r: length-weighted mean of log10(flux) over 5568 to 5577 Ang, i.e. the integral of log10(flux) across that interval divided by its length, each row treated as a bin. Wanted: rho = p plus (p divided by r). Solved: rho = 1.946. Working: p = 0.936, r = 0.927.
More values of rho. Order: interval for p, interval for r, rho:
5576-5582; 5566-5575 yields 1.951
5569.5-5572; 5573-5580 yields 1.911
